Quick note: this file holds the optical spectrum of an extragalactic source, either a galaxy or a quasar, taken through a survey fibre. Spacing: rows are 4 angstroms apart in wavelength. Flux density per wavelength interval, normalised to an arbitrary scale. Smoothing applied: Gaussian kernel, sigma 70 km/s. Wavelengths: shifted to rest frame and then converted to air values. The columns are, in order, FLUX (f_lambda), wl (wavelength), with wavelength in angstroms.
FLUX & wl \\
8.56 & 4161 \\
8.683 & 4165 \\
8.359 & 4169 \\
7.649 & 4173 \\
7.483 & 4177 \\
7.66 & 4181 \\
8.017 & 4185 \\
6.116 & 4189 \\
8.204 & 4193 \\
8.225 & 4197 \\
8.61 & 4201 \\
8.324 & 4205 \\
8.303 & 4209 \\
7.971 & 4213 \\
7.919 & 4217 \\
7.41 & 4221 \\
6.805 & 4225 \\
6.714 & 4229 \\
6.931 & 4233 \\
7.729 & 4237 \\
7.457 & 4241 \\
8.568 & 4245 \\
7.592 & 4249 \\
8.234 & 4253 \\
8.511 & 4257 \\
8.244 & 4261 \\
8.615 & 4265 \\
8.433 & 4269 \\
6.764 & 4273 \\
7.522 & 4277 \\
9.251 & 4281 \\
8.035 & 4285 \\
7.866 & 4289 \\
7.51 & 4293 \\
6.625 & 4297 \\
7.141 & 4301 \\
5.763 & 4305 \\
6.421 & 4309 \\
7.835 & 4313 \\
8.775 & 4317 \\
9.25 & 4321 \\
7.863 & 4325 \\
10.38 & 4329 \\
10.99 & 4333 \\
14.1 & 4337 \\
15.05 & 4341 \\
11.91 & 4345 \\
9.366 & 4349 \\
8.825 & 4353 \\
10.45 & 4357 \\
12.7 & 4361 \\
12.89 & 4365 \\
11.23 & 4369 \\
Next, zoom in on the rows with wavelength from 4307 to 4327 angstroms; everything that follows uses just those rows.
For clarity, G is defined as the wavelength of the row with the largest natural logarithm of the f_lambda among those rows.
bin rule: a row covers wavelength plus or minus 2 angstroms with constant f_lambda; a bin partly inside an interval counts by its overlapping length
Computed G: 4321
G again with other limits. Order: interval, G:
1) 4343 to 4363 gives 4361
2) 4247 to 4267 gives 4265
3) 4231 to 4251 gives 4245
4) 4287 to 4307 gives 4289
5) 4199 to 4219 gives 4201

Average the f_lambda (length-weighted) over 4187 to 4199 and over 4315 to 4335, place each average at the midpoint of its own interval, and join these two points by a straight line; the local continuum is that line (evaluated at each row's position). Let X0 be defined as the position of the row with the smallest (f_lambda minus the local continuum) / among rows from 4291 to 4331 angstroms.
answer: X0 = 4305 angstroms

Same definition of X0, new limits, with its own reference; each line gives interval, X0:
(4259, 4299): 4297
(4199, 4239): 4229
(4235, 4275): 4273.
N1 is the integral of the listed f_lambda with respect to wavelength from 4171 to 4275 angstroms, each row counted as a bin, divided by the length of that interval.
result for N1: 7.8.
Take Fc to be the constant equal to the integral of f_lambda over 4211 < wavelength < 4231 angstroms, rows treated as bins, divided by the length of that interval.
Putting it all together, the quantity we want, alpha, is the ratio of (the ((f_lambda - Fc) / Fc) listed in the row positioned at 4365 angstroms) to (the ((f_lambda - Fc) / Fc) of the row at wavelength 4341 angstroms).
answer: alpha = 0.7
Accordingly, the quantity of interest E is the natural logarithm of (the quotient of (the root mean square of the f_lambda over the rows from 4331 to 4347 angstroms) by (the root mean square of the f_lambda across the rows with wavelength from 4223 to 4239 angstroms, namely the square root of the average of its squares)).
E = 0.62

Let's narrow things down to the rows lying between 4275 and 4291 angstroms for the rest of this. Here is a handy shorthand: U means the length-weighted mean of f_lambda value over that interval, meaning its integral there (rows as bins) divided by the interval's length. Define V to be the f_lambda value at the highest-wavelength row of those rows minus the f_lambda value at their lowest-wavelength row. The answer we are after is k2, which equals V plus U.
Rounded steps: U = 8.2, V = 0.3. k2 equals 8.5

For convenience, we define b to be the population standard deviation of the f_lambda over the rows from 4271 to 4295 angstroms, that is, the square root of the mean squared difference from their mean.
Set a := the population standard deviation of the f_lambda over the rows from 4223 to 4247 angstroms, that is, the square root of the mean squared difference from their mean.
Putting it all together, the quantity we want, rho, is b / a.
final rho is 1.2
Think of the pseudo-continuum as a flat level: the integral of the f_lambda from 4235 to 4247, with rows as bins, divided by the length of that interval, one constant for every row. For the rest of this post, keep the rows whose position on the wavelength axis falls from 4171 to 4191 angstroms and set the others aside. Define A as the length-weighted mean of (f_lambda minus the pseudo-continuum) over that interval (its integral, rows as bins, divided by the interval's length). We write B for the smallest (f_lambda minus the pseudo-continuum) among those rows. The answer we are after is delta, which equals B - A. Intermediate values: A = -0.5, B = -1.8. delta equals -1.3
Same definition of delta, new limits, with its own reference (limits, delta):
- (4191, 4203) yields -0.1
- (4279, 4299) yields -1.2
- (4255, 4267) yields -0.2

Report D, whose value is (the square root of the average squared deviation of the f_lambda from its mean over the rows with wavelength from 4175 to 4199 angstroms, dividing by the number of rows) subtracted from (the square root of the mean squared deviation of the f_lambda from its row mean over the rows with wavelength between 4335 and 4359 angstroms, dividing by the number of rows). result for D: 1.59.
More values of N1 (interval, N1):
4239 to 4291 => 8.1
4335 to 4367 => 11.9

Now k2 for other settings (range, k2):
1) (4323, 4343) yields 18.9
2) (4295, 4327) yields 8.7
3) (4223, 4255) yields 8.9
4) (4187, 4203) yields 10.3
